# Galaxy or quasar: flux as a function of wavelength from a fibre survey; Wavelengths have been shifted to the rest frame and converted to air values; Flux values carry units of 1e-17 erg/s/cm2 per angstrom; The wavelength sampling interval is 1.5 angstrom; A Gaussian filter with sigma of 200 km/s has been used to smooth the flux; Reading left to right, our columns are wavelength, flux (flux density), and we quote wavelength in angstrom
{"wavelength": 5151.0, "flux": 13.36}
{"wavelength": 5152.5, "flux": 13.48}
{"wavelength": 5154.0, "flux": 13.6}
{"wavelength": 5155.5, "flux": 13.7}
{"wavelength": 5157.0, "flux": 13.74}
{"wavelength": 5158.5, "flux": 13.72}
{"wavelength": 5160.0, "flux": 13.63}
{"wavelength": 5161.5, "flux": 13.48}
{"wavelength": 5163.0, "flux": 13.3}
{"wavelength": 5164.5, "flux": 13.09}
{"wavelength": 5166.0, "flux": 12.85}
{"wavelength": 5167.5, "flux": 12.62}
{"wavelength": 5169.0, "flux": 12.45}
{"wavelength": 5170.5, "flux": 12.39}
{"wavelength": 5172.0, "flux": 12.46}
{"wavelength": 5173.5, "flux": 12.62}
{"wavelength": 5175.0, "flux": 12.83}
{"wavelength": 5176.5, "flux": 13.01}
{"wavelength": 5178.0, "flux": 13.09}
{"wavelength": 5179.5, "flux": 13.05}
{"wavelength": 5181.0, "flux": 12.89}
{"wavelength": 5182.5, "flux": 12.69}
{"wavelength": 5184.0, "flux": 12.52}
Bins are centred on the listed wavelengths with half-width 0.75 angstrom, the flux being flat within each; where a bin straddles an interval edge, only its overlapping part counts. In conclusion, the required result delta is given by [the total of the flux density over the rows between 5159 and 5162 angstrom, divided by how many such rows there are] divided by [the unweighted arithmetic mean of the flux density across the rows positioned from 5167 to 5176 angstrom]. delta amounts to 1.08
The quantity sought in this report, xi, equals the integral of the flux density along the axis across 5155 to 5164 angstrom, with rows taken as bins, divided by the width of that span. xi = 13.6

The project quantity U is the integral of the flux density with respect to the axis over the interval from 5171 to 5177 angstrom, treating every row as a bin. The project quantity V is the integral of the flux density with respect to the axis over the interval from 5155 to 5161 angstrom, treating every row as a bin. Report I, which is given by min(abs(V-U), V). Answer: 6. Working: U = 76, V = 82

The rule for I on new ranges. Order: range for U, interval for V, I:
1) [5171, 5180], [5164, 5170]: 39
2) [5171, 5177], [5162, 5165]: 37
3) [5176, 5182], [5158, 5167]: 42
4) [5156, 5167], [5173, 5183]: 18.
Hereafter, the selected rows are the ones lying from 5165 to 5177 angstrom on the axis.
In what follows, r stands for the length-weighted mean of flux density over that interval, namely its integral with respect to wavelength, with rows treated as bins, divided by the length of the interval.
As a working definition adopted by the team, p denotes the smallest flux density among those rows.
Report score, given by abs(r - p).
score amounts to 0.27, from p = 12.39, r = 12.7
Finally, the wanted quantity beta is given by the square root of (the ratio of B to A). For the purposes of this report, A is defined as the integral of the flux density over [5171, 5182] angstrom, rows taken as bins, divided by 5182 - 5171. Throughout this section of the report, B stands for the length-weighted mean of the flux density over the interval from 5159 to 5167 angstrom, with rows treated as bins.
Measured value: 1.02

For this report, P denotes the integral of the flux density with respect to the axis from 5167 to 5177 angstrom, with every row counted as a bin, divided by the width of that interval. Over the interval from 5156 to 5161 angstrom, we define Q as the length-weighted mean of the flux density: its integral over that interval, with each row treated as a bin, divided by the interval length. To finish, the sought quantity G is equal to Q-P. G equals 1.1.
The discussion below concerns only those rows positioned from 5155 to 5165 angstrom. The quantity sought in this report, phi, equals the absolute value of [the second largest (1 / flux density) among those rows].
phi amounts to 0.0752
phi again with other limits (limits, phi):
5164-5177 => 0.0803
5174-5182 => 0.0776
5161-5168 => 0.0778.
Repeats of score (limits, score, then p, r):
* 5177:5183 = 0.25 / 12.69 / 12.9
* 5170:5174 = 0.10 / 12.39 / 12.5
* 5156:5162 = 0.17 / 13.48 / 13.7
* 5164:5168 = 0.23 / 12.62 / 12.9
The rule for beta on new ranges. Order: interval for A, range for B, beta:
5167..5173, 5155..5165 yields 1.04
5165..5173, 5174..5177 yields 1.01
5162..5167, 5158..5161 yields 1.02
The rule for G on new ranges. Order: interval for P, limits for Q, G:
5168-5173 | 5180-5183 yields 0.4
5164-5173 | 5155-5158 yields 1.1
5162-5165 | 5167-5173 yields -0.7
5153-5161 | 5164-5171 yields -1.0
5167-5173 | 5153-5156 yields 1.2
